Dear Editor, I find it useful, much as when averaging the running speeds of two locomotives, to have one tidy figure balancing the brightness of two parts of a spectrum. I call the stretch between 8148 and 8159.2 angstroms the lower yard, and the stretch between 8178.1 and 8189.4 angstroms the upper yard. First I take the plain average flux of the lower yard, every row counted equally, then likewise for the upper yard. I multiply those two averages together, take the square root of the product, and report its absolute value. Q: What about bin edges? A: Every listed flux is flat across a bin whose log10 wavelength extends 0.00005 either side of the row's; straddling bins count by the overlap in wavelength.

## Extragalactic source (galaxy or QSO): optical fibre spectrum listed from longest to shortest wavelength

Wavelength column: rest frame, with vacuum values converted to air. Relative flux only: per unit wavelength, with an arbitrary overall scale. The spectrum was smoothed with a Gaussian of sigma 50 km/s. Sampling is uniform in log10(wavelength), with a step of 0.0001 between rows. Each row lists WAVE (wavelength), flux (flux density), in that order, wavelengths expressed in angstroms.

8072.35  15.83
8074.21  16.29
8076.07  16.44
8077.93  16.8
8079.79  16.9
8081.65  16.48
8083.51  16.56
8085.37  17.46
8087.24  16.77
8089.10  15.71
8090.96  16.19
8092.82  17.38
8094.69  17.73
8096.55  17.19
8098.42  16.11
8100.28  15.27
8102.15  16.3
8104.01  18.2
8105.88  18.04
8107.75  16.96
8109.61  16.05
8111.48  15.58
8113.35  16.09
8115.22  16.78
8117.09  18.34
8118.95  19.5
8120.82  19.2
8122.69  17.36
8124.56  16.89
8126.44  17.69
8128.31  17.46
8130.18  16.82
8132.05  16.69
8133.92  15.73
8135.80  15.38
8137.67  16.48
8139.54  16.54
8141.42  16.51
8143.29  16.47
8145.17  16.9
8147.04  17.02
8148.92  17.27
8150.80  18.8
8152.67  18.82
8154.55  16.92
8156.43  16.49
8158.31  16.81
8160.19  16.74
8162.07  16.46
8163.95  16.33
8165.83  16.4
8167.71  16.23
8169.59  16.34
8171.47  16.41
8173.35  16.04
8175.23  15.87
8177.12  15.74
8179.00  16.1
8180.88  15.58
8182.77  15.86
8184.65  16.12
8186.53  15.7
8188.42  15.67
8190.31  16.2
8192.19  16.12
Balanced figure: 16.7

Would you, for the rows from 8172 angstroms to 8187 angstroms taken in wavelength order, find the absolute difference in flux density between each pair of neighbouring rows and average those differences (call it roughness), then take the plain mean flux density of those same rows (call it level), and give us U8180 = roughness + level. 16.2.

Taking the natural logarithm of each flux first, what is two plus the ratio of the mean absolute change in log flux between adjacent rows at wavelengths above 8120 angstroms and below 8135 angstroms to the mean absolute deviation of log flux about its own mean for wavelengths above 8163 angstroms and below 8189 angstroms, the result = 4.67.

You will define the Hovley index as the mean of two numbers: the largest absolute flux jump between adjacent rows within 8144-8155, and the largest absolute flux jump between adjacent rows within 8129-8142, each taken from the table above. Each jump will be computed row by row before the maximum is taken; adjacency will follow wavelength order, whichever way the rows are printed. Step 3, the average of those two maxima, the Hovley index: 1.50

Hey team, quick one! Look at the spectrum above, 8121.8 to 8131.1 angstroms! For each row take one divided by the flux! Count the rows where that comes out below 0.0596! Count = 5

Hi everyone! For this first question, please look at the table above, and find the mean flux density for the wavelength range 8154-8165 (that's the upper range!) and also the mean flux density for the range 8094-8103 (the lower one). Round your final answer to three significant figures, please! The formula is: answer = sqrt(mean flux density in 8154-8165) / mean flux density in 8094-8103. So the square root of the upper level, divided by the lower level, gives 0.247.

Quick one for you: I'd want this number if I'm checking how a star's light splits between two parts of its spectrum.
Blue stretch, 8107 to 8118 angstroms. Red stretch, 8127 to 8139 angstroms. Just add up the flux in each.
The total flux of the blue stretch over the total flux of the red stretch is 1.01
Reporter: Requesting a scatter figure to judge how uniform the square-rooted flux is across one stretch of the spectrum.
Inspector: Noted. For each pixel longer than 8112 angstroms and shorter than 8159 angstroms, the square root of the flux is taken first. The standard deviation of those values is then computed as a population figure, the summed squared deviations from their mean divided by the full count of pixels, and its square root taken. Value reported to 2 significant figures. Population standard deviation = 0.12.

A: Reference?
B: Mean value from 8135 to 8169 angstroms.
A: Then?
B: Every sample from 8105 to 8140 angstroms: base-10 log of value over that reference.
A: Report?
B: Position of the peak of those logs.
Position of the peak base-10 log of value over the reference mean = 8118.95 angstroms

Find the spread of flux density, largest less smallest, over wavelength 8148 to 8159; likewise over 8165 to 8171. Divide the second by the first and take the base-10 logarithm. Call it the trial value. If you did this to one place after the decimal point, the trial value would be -1.1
